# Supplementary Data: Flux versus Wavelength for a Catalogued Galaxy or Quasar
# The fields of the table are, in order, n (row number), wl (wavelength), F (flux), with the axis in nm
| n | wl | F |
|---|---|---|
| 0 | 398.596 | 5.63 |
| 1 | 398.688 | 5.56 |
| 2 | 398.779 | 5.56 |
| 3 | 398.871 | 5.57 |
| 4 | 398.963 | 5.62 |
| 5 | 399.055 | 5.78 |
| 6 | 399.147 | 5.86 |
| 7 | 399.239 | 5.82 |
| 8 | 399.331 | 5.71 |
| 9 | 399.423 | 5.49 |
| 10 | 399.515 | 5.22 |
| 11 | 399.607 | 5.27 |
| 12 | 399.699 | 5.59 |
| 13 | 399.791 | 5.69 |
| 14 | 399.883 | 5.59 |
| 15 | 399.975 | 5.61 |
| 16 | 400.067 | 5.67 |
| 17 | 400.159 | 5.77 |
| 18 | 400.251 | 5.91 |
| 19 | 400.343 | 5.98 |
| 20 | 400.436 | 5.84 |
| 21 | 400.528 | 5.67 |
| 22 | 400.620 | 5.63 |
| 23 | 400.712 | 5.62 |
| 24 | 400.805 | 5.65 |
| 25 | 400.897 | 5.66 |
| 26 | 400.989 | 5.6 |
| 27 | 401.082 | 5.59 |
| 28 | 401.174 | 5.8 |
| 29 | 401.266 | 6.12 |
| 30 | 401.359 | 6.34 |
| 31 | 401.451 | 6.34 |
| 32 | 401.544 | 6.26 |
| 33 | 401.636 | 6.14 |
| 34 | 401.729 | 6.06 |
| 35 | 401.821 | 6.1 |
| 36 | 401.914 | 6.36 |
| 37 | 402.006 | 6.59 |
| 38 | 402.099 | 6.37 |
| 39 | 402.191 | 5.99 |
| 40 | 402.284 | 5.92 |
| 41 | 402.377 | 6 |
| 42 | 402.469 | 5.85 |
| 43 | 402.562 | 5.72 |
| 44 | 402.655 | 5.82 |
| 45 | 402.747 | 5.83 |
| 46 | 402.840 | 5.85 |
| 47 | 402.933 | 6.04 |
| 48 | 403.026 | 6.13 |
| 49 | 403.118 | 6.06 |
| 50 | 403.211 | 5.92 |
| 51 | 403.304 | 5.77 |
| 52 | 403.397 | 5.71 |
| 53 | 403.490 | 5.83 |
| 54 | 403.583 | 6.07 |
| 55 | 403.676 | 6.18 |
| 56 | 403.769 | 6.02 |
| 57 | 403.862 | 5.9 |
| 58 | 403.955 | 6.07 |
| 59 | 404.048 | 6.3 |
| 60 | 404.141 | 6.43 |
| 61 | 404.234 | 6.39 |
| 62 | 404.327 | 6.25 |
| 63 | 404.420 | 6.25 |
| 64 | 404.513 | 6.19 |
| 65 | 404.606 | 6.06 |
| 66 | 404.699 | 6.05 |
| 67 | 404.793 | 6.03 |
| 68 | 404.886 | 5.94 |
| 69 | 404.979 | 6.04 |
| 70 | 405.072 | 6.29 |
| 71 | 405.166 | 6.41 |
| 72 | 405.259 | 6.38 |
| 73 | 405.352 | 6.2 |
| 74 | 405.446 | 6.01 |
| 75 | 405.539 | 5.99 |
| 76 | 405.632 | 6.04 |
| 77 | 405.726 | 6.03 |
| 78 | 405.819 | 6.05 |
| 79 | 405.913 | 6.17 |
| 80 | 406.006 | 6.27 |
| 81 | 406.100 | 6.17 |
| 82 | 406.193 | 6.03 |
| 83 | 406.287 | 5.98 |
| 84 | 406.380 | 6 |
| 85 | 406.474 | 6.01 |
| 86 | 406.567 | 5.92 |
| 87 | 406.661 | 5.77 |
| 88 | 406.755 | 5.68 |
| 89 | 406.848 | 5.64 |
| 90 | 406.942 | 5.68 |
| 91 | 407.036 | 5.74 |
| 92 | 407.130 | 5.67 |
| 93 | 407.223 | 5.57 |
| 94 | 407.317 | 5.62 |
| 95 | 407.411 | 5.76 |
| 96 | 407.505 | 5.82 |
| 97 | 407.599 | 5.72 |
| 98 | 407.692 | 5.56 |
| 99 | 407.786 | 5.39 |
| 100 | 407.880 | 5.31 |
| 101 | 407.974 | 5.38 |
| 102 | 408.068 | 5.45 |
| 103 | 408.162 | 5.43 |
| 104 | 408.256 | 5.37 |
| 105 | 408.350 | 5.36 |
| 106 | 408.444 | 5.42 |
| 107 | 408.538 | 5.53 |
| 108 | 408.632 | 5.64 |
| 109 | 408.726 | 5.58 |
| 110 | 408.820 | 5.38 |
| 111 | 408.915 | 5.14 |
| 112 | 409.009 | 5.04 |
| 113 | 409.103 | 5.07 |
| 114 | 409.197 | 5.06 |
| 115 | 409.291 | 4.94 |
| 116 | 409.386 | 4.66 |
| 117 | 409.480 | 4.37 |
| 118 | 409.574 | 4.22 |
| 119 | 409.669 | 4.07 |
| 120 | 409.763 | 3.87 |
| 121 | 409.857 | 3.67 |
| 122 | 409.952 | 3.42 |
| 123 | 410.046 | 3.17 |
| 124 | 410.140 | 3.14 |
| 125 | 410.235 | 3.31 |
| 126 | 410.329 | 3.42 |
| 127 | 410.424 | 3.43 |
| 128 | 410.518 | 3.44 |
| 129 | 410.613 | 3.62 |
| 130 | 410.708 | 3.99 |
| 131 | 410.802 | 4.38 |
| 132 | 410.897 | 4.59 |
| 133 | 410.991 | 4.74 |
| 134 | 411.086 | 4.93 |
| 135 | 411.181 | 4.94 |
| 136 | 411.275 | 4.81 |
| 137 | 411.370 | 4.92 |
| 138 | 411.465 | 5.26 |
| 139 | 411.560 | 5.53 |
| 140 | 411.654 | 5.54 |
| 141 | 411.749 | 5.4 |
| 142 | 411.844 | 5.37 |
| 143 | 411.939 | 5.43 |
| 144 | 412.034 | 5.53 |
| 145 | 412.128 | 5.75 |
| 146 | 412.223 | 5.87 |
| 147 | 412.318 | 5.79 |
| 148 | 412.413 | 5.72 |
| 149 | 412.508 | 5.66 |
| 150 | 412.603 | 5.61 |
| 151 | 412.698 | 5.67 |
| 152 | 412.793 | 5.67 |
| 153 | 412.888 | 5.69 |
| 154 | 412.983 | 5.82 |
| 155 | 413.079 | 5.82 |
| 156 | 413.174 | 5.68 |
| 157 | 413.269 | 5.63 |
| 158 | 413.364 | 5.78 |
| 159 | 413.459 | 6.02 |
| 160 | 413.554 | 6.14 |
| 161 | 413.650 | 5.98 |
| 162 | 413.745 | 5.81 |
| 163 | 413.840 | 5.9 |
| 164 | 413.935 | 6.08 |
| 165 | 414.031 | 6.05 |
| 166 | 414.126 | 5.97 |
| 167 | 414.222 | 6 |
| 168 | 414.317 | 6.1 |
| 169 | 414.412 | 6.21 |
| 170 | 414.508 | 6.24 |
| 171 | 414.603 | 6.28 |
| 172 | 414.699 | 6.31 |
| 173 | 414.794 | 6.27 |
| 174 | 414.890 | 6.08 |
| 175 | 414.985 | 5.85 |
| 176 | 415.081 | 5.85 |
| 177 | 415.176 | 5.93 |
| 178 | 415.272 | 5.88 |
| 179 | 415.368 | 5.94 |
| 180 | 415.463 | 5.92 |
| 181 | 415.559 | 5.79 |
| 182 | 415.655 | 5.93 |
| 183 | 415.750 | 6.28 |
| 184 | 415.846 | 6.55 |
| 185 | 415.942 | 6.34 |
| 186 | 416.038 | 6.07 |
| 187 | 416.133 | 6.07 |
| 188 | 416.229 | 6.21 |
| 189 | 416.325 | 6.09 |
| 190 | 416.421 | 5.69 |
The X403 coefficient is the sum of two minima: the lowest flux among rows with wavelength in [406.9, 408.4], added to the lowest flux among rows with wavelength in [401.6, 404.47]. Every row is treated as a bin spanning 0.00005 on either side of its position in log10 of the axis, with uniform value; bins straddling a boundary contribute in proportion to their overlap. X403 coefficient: 11.0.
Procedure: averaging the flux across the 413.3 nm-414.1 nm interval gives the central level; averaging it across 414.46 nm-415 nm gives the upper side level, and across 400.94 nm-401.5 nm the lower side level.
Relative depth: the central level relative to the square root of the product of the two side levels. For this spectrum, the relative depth 0.98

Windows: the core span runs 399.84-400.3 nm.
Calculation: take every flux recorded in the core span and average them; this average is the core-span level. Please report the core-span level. 5.7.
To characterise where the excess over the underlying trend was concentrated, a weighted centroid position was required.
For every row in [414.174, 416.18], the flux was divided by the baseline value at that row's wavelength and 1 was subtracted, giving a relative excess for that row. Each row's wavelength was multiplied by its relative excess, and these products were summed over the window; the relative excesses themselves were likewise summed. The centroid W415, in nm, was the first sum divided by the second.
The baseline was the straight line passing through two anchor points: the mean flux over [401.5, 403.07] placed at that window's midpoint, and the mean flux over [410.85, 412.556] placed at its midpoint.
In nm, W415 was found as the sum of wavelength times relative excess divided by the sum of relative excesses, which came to 415.21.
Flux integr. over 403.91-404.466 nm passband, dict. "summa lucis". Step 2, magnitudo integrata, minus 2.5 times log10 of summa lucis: -1.36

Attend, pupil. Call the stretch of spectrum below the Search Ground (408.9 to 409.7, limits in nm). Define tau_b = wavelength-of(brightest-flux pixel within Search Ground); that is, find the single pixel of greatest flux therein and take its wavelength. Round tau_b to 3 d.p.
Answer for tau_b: 408.915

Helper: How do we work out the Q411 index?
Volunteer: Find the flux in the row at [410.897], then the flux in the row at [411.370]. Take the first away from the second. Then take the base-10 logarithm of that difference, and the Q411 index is -0.48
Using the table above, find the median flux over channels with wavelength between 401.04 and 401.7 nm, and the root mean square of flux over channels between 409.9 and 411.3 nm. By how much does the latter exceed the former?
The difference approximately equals -2.1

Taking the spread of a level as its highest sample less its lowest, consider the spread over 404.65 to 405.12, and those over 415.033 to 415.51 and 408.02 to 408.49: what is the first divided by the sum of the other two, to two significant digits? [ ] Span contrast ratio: 1.9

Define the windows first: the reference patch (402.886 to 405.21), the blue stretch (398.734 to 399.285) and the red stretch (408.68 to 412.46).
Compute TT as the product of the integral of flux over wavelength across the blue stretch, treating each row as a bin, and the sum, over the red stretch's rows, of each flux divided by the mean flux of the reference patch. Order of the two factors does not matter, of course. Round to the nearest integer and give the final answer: 96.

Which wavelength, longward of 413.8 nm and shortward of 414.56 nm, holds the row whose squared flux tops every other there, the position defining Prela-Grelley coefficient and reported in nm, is 414.508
